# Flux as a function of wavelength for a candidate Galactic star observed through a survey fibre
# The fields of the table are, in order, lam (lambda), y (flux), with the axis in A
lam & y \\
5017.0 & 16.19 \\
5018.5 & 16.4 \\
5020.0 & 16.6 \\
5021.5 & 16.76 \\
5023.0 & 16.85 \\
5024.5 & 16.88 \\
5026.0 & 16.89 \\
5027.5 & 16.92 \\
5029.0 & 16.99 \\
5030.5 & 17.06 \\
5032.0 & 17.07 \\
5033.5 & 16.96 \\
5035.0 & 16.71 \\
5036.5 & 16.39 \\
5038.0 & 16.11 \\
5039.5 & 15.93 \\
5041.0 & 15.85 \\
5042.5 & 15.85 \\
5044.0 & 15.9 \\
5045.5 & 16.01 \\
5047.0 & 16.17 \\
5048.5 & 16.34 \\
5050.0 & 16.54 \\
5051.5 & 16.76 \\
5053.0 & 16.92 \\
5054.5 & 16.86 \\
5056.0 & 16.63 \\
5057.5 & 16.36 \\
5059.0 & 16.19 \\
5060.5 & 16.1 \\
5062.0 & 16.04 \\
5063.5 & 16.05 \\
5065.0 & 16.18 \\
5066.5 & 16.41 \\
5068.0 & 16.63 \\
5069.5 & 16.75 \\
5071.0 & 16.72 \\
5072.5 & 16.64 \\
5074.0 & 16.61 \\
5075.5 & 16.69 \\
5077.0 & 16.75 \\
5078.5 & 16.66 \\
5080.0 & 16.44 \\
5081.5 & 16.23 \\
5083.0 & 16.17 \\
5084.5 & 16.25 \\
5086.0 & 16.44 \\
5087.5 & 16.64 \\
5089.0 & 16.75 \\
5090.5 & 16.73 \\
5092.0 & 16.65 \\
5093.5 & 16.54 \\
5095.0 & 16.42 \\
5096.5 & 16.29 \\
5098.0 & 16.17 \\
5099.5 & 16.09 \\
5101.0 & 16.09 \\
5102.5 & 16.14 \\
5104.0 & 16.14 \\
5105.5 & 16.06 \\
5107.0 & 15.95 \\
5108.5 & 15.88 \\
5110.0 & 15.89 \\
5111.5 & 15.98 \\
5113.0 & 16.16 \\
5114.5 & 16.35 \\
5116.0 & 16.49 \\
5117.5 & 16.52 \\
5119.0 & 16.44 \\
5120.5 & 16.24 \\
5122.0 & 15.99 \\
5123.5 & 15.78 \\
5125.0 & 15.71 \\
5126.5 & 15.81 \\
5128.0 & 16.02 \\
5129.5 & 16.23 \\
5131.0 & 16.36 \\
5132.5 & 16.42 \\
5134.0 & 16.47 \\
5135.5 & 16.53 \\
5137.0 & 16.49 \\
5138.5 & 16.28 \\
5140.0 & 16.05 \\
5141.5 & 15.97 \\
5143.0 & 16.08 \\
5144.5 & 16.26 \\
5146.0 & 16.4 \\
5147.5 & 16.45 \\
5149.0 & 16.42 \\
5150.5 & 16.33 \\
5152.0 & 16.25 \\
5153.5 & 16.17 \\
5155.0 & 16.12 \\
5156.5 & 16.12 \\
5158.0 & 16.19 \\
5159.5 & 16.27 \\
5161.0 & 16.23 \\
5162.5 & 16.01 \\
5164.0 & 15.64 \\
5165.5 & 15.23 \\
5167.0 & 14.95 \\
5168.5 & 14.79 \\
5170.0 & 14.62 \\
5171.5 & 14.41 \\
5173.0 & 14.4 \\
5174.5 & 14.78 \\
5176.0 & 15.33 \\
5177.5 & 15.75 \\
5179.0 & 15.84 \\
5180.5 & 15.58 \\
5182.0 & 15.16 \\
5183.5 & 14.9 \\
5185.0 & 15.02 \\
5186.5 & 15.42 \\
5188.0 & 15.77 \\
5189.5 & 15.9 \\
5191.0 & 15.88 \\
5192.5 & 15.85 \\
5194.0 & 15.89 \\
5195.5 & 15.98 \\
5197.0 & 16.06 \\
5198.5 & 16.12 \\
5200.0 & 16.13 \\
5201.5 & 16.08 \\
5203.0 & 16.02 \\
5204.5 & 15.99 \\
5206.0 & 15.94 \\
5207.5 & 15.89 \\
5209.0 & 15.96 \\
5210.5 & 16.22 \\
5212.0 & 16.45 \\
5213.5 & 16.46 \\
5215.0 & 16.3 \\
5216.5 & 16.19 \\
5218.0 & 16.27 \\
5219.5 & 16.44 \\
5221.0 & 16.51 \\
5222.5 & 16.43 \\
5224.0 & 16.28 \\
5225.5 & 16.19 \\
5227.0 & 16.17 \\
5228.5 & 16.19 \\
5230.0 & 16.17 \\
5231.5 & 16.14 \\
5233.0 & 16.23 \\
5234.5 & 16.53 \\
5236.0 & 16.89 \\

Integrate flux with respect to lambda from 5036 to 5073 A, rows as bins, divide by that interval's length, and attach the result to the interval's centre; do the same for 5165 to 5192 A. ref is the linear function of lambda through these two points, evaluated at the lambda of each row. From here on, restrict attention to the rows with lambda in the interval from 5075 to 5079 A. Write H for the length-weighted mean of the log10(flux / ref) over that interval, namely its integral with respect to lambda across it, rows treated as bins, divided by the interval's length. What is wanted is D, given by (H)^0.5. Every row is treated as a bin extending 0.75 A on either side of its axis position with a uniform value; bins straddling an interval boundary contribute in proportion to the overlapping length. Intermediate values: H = 0.015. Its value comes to 0.12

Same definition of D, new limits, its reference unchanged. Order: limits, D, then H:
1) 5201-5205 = 0.17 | 0.029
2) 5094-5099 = 0.10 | 0.009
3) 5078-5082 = 0.10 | 0.009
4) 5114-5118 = 0.14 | 0.018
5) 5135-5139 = 0.15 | 0.023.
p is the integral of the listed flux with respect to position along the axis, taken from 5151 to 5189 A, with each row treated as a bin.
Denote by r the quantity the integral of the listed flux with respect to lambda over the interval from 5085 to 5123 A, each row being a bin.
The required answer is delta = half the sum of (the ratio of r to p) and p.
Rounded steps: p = 588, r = 619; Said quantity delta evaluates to 295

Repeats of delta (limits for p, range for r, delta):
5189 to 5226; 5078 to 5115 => 299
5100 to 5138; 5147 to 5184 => 308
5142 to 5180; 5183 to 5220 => 299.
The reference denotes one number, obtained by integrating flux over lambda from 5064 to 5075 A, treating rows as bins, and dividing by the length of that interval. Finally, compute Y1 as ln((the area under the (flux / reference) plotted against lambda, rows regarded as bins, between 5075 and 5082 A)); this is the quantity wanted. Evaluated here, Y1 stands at 1.946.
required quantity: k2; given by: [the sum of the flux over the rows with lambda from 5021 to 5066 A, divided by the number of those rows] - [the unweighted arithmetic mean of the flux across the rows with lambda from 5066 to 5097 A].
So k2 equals -0.1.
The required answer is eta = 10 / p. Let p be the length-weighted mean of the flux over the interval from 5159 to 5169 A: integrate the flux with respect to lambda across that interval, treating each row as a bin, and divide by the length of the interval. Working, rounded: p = 15.6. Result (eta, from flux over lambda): 0.641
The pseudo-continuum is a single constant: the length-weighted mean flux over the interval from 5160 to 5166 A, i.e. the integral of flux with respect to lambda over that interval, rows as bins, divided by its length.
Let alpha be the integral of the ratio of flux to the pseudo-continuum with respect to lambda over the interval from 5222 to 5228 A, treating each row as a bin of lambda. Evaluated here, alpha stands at 6 A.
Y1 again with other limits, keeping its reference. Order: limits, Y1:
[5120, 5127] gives 1.905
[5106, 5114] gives 2.045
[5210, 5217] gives 1.932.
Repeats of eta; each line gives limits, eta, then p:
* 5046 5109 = 0.609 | 16.4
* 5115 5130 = 0.620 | 16.1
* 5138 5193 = 0.637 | 15.7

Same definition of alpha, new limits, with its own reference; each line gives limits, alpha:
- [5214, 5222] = 8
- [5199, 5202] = 3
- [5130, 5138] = 8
